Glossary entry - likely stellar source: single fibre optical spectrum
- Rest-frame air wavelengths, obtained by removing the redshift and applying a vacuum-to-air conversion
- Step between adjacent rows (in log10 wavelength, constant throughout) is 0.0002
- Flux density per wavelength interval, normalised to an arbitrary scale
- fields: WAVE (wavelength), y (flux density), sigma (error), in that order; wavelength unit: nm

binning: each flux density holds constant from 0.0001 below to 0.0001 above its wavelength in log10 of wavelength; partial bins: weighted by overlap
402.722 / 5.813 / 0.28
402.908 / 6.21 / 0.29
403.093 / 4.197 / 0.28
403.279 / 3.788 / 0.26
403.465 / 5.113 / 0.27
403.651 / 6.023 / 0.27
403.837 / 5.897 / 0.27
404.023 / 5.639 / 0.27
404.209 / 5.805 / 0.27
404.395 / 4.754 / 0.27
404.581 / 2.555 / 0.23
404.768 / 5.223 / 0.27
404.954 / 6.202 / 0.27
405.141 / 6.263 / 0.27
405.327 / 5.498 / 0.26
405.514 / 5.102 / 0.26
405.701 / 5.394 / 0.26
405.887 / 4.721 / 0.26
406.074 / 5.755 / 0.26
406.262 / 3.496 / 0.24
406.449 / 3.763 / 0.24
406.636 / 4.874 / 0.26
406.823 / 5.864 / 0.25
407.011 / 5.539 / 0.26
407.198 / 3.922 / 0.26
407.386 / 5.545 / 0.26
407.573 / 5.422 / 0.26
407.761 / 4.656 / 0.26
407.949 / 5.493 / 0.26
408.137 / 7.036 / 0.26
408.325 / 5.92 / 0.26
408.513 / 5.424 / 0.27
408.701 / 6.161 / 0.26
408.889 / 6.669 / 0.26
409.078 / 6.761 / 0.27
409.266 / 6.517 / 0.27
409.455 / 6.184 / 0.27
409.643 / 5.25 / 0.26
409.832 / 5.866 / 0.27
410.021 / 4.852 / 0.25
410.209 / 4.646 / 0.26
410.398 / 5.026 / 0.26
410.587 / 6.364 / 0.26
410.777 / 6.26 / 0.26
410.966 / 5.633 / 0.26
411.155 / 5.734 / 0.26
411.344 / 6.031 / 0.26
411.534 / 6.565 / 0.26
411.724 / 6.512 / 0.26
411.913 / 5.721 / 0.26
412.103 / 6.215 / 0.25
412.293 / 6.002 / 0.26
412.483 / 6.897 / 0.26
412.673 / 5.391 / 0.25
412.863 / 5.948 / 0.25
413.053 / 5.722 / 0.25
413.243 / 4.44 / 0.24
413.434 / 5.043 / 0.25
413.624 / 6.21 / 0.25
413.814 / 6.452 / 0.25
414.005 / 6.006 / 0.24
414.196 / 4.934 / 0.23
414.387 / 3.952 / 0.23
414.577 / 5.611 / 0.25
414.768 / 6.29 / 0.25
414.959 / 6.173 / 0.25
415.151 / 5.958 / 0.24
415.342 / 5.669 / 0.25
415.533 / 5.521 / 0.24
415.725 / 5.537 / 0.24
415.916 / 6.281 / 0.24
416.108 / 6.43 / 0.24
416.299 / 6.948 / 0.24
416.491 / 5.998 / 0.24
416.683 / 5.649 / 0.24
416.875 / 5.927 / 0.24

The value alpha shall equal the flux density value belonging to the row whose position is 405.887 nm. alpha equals 4.721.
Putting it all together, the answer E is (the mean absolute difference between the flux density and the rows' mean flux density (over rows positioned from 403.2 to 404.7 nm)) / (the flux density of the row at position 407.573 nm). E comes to 0.17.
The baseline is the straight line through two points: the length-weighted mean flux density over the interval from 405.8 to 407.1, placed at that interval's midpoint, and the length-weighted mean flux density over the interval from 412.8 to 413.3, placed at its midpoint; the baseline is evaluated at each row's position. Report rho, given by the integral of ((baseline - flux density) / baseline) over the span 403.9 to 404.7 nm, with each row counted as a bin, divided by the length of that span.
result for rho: -0.02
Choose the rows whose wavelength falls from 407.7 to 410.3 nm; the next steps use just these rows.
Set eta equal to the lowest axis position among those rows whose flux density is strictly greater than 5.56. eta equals 408.137 nm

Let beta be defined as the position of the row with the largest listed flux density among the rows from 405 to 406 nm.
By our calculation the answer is 405.141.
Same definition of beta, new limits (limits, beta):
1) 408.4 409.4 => 409.078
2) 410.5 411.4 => 410.587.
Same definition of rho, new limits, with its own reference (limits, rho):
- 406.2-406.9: 0.07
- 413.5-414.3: -0.07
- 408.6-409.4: -0.28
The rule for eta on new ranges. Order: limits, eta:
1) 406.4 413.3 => 406.823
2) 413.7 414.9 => 413.814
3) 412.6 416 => 412.863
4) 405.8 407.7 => 406.074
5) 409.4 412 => 409.455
